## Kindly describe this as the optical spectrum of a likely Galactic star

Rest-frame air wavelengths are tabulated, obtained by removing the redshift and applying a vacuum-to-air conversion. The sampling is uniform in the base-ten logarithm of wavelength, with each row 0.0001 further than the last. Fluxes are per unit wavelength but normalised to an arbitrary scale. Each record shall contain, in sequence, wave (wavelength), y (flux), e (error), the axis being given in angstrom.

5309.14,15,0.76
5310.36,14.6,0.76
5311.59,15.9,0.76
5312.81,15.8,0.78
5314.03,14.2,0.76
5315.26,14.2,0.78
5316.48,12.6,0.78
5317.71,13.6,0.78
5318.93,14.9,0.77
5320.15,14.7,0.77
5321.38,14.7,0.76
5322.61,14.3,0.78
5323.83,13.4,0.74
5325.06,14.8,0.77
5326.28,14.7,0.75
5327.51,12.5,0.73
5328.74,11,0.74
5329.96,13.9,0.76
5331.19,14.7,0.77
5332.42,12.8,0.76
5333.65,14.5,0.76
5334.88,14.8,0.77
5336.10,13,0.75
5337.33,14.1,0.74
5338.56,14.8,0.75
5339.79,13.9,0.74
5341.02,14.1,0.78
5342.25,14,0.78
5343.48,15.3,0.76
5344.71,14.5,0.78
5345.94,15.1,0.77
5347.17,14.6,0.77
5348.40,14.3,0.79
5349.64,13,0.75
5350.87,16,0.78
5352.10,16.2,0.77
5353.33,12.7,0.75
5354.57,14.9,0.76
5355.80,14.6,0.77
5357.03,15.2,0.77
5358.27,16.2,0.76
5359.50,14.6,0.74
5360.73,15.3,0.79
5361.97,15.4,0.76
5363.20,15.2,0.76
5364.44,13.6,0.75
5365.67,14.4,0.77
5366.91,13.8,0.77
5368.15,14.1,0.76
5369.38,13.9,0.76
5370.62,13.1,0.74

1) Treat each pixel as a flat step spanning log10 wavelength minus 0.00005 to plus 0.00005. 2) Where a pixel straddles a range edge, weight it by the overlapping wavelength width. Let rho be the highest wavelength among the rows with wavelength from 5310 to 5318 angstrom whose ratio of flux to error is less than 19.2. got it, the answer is 5317.71 angstrom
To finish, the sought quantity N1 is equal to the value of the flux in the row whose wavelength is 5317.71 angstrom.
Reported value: 13.6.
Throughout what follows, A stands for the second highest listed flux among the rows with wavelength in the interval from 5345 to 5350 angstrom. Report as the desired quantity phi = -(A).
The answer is -14.6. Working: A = 14.6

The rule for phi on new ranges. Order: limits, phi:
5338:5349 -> -15.1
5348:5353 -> -16.0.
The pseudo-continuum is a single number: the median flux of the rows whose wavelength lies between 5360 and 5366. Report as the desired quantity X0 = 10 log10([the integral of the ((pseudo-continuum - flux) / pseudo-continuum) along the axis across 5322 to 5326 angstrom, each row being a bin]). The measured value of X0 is -6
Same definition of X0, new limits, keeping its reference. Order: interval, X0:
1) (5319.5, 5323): -9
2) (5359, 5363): -17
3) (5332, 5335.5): -6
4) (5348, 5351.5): -8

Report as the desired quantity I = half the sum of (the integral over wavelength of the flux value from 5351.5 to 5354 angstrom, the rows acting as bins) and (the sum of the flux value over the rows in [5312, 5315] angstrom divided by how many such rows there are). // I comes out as 26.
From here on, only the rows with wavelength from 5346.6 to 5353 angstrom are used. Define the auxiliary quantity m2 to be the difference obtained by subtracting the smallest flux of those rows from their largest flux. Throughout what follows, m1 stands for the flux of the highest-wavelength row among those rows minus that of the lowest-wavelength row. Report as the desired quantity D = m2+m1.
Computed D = 4.8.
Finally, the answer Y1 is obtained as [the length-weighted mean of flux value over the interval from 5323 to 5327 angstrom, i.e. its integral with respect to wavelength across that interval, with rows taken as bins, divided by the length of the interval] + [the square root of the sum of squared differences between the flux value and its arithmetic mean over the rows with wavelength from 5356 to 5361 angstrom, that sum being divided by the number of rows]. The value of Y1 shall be 14.8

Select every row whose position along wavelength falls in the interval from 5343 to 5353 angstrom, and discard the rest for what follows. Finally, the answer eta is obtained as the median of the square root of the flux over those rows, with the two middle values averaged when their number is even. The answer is 3.85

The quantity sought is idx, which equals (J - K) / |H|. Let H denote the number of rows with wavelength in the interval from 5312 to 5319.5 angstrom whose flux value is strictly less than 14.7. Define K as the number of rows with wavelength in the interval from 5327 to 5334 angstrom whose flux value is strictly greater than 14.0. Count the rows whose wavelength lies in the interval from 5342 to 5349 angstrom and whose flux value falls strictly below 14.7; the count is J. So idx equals 0.50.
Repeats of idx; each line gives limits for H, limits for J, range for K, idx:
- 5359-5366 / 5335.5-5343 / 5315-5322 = 0.33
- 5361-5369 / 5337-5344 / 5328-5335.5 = 0.25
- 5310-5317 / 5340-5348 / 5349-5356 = 0.00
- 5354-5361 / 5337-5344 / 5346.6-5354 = 0.00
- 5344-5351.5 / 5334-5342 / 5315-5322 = 0.00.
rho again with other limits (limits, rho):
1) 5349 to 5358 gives 5355.80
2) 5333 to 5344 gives 5342.25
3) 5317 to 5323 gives 5322.61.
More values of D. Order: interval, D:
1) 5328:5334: 7.2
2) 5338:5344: 1.9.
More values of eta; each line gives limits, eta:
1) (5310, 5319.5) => 3.79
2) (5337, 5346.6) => 3.78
